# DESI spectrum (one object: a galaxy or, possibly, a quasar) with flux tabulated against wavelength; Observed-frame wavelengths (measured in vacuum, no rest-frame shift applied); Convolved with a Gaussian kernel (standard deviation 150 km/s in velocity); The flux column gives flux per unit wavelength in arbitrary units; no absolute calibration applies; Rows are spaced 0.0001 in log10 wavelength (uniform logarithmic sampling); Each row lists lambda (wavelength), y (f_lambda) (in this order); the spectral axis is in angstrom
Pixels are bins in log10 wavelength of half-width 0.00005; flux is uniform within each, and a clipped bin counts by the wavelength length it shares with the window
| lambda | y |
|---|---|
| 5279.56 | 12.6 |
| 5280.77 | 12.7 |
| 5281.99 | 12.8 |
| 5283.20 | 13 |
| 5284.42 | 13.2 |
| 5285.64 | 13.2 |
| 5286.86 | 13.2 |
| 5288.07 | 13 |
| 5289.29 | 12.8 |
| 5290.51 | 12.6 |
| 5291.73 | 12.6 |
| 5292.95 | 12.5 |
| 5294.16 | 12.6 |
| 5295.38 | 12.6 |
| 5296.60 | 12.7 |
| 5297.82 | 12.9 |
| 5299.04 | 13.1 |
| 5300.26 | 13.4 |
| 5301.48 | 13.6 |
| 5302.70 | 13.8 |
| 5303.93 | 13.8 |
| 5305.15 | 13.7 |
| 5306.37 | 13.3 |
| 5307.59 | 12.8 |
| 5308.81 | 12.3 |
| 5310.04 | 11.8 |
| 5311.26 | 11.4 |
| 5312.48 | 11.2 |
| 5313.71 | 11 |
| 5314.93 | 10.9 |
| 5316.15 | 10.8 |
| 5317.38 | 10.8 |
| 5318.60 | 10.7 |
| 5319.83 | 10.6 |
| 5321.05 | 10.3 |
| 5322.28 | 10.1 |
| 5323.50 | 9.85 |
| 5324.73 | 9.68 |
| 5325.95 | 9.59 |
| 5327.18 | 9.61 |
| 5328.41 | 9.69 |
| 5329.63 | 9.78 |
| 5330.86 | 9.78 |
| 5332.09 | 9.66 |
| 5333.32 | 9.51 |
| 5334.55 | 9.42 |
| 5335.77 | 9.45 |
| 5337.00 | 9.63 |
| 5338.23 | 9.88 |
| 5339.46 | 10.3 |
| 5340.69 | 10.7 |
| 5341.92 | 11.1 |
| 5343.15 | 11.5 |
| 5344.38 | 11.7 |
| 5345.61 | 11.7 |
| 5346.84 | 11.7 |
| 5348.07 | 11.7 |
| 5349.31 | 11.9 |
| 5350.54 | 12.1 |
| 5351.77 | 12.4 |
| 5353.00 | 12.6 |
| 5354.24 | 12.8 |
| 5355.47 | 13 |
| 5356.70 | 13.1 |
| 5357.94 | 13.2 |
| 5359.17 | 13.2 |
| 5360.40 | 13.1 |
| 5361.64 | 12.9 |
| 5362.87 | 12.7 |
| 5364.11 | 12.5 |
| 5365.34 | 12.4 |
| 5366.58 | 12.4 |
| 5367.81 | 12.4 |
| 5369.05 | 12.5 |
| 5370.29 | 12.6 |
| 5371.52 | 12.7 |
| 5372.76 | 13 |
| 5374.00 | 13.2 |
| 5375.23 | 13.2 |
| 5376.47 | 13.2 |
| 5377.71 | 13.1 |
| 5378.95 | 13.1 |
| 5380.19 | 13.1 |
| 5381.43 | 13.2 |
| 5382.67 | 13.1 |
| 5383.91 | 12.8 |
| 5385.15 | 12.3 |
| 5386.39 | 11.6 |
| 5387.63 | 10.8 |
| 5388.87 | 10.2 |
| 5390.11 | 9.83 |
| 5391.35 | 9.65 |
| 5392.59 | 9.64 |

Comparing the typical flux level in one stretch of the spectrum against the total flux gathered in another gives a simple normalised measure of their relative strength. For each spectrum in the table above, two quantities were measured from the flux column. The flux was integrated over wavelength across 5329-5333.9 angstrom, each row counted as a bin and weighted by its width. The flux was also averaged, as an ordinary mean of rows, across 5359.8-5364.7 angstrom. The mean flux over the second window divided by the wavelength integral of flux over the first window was 0.269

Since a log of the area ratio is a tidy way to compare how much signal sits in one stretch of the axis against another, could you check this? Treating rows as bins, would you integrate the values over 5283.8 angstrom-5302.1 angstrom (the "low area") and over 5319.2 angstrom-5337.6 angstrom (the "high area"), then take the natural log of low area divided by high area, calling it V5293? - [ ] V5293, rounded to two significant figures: 0.27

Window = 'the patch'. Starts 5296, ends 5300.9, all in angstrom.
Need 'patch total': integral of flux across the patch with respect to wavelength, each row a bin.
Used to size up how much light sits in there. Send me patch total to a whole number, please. 64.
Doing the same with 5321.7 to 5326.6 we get 48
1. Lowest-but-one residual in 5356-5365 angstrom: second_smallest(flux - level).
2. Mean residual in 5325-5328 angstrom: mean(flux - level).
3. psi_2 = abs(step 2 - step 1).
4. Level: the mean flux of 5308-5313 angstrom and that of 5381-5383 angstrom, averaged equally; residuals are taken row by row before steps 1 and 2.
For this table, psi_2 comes 3.1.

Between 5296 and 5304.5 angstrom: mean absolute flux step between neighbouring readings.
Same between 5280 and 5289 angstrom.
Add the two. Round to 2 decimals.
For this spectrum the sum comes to 0.30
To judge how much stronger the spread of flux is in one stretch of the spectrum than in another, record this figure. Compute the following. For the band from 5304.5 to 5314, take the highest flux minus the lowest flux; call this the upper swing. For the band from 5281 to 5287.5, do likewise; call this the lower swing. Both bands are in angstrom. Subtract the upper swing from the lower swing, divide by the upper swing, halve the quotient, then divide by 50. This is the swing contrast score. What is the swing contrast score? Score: -0.009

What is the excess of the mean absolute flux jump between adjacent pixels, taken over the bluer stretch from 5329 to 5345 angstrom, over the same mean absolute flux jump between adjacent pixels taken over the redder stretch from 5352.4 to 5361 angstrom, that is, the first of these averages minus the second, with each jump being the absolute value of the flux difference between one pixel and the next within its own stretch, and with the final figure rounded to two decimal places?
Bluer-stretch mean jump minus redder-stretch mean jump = 0.10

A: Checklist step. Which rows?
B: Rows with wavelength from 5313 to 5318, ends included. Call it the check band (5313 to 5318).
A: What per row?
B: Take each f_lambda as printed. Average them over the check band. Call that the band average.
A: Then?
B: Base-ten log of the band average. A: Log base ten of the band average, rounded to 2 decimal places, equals 1.04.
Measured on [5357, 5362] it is 1.12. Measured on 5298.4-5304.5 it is 1.13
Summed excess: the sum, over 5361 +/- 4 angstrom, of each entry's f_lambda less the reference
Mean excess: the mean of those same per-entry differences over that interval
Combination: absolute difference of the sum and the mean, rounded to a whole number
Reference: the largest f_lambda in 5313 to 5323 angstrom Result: 10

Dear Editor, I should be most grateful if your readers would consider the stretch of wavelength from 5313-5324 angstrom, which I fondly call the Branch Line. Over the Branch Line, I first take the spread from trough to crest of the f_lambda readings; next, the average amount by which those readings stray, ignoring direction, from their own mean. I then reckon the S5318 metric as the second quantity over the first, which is 0.28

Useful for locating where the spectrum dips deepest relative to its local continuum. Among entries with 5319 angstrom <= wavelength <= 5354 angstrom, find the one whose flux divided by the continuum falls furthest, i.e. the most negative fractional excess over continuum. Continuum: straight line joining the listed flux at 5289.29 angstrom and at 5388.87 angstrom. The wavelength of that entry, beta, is 5325.95 angstrom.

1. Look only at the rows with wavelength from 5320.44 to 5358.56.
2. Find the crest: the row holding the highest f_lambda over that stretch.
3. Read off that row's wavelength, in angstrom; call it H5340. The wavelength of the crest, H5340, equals 5357.94 angstrom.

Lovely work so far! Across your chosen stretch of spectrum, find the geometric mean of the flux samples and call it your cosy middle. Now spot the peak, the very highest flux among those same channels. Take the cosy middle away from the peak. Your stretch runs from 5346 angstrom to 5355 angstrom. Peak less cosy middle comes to 0.64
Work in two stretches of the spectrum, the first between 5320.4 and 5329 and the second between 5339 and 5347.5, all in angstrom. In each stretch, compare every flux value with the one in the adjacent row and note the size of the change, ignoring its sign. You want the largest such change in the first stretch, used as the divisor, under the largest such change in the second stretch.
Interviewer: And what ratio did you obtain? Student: 1.6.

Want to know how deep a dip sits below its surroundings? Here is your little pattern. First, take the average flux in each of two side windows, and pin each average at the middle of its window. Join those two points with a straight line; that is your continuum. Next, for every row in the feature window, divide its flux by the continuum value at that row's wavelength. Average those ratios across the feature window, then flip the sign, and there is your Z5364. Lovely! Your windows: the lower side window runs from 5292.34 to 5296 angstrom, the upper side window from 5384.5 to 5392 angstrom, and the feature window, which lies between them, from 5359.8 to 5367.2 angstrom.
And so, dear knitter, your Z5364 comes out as -1.13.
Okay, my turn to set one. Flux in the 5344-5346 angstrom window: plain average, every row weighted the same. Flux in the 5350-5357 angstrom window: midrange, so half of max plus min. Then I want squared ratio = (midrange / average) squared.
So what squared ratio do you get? 1.2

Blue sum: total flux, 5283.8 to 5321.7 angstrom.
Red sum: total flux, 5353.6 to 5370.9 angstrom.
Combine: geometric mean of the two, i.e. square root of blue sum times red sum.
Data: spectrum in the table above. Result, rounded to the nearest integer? 262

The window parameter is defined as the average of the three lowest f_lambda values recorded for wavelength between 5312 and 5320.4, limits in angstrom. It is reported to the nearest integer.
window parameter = 11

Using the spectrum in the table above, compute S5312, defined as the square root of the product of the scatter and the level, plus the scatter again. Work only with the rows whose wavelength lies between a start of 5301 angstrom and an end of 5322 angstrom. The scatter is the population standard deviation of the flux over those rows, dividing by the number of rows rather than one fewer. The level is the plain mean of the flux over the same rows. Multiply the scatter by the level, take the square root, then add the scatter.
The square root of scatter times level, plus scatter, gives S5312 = 5.1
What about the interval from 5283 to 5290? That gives 1.5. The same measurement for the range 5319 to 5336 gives 2.1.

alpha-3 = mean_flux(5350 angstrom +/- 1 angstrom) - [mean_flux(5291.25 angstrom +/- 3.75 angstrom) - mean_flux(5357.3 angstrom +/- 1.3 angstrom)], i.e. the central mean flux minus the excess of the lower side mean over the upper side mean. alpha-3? 12.5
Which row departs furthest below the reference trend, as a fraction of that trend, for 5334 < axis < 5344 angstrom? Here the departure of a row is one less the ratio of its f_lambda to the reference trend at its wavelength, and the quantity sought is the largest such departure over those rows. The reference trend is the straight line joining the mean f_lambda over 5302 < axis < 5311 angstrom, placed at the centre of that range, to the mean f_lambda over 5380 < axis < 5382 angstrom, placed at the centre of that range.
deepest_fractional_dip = 0.28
